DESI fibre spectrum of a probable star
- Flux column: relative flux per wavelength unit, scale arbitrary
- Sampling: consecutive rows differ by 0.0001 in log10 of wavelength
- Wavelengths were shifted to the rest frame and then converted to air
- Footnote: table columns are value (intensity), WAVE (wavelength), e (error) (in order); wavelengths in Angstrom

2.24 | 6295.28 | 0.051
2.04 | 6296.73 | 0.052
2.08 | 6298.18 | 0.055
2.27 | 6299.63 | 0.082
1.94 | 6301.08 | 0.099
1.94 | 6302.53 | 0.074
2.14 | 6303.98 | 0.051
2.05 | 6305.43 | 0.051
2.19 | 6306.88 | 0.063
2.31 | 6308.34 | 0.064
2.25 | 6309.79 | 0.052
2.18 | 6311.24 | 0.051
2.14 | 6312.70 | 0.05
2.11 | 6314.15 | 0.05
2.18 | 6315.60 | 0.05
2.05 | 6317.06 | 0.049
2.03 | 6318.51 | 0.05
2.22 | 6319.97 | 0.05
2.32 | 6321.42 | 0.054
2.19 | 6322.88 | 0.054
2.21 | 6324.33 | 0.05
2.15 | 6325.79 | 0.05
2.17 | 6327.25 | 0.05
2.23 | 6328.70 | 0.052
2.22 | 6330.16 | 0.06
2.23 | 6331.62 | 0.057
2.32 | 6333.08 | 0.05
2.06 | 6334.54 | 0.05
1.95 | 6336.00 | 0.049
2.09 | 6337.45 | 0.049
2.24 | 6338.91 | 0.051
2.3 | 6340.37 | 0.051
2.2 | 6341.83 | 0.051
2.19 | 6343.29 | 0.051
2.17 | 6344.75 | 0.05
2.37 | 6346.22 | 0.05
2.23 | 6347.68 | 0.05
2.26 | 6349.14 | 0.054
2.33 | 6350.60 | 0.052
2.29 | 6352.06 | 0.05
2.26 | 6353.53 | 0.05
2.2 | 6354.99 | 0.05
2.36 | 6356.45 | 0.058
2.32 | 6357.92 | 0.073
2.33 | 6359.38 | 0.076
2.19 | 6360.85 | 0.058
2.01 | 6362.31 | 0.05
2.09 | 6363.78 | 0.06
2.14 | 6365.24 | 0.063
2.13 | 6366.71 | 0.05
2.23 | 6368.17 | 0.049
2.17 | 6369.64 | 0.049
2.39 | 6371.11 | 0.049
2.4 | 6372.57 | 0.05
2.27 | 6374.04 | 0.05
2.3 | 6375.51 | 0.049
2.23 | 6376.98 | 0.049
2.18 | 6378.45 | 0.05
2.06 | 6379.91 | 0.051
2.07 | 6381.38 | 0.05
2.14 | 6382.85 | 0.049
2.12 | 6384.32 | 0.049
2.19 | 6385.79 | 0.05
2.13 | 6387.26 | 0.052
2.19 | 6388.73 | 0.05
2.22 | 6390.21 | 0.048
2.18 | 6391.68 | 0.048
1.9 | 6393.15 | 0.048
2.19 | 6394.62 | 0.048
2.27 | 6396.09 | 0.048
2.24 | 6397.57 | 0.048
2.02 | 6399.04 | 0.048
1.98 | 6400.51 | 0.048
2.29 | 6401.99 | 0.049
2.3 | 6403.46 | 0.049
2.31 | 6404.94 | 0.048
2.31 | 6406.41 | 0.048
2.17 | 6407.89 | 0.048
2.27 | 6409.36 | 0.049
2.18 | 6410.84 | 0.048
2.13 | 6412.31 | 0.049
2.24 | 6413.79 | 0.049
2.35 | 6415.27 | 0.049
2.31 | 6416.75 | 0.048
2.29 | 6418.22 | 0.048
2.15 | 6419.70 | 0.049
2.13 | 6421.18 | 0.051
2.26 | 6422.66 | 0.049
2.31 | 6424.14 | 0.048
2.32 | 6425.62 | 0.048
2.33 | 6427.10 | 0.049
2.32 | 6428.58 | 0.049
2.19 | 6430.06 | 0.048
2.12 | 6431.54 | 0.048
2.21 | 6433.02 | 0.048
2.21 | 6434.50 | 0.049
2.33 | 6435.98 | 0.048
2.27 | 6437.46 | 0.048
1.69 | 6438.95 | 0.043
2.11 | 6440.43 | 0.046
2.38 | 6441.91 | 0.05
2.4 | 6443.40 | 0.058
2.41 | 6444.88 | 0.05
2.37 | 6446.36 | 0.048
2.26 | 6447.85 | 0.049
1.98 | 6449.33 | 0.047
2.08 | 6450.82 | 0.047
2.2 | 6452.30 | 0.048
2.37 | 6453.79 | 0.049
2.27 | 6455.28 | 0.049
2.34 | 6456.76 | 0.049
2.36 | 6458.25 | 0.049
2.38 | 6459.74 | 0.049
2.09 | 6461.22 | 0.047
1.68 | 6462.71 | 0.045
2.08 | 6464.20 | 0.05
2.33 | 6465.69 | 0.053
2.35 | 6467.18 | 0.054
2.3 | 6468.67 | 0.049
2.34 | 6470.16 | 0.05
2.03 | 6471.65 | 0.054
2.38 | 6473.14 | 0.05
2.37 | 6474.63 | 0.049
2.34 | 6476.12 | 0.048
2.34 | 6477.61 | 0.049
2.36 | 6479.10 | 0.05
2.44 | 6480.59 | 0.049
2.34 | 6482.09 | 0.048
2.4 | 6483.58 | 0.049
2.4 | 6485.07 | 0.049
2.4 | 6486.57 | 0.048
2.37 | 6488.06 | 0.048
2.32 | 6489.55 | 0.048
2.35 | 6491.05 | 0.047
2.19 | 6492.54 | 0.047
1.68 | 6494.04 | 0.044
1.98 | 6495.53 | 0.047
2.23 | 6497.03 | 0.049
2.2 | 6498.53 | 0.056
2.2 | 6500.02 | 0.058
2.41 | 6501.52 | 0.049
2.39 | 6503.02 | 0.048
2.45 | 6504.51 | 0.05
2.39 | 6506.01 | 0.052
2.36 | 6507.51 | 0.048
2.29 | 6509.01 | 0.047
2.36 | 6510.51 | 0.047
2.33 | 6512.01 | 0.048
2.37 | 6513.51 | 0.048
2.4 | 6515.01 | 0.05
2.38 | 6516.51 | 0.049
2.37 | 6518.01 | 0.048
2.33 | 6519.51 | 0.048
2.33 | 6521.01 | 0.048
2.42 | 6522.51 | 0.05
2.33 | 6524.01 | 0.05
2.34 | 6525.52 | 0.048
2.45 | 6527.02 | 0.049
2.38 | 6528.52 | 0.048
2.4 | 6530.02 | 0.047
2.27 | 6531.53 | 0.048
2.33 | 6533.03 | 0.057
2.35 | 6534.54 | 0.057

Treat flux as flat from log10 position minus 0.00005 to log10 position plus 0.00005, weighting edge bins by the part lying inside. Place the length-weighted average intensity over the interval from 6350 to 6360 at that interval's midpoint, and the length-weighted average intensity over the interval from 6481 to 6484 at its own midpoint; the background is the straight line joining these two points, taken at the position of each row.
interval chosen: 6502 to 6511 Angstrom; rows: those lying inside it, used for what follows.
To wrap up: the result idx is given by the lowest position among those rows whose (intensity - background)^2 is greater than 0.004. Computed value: 6504.51 Angstrom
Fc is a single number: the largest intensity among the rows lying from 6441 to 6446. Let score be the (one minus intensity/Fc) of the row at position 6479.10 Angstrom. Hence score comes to 0.02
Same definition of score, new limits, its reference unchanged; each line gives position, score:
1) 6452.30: 0.09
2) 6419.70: 0.11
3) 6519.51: 0.03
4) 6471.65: 0.16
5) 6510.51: 0.02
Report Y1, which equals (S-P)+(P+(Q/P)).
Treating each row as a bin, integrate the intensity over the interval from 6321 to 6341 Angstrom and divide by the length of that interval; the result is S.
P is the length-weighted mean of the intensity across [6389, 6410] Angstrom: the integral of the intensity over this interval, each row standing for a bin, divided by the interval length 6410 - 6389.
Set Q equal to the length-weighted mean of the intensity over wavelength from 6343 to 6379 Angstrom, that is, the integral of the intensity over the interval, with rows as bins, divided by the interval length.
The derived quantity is 3.21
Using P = 2.19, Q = 2.24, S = 2.19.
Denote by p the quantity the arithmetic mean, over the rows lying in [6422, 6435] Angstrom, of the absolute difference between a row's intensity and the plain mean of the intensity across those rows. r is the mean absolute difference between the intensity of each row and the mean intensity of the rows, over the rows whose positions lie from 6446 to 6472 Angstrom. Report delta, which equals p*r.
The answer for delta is 0.009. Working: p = 0.062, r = 0.149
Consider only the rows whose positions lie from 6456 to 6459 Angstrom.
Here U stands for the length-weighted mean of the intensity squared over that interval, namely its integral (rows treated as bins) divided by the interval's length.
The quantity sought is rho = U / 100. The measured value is 0.055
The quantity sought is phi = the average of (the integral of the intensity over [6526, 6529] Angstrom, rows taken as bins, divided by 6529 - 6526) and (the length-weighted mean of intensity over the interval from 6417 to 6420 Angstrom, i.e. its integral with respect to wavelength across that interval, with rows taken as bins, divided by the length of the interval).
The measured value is 2.33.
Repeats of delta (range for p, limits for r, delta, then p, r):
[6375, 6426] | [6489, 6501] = 0.013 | 0.083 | 0.157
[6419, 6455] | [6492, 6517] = 0.016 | 0.117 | 0.135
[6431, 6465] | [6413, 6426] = 0.009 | 0.154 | 0.060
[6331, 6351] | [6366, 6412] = 0.007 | 0.086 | 0.084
